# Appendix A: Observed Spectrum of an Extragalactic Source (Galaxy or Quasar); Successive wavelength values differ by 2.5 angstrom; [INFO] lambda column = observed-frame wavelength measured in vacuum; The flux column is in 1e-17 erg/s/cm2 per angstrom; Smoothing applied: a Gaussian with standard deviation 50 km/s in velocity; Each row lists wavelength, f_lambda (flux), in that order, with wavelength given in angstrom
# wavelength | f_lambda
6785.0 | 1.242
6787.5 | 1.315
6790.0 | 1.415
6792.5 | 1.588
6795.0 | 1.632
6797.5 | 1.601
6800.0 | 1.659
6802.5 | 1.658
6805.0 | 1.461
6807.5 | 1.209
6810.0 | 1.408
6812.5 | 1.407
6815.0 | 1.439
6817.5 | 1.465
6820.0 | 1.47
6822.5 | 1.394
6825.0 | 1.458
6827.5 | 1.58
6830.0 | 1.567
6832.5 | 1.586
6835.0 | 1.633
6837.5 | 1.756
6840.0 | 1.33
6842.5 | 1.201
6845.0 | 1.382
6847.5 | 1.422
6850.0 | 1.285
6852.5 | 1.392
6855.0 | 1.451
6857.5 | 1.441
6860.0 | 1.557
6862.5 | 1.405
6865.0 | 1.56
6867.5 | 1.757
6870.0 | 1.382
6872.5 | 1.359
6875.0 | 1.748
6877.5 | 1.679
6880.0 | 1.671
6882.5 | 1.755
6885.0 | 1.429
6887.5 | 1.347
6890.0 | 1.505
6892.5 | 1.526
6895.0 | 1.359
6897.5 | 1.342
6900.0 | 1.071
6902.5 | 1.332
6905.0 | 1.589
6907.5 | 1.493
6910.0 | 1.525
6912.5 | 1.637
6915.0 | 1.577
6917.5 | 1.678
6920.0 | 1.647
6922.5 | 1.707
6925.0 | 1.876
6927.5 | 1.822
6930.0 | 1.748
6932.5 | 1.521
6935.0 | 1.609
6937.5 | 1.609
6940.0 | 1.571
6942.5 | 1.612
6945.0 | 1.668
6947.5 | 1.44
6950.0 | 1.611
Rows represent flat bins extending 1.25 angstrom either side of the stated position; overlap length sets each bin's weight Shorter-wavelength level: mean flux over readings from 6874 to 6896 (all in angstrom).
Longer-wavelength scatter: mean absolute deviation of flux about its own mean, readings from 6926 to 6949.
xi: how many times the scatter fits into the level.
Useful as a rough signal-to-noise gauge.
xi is 18.9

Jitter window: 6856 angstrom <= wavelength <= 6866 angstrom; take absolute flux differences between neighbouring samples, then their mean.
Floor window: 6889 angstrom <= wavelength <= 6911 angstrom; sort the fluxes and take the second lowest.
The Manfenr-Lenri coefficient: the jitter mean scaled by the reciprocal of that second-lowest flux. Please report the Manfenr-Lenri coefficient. 0.106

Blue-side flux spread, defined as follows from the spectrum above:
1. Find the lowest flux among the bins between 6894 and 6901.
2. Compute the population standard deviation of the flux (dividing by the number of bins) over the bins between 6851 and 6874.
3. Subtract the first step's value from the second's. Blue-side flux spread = -0.95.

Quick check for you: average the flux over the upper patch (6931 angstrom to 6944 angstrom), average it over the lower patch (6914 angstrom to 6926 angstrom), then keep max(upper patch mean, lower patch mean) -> 1.70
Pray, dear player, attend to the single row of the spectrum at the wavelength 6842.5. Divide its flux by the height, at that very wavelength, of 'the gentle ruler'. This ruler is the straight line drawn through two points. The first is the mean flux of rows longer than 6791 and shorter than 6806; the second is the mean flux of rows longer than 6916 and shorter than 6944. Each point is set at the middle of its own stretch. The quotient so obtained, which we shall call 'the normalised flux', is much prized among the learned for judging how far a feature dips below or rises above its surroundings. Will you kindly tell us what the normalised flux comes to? 0.74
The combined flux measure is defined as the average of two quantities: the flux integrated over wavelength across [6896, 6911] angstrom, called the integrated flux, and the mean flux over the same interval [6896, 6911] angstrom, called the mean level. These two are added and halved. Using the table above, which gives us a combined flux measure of 11.1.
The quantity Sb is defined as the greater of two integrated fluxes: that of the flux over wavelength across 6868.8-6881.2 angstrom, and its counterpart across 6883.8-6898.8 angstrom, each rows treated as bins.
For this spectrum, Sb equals 21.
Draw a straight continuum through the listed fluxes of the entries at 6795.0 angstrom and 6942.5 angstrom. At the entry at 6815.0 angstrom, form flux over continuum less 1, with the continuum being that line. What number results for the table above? -0.12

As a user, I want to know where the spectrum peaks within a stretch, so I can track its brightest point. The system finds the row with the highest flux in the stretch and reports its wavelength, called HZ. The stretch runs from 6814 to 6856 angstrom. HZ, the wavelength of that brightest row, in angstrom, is 6837.5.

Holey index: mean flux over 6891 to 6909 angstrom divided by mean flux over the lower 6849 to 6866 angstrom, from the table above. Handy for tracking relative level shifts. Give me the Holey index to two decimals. 0.96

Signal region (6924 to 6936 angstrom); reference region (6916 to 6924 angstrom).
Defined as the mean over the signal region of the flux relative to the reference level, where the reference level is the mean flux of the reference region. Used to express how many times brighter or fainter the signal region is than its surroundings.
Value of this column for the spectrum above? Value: 1.02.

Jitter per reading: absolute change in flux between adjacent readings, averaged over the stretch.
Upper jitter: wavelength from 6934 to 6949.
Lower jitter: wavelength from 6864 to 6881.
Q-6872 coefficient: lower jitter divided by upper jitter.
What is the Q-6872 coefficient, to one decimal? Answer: 2.4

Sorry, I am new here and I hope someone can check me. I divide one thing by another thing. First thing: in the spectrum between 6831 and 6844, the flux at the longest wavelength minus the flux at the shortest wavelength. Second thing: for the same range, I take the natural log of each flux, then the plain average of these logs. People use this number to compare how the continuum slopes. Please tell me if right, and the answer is -1.0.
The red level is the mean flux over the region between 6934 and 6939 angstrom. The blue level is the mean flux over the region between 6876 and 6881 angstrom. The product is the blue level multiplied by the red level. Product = 2.70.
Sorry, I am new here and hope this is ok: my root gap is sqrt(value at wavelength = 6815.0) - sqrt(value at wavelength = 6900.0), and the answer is 0.16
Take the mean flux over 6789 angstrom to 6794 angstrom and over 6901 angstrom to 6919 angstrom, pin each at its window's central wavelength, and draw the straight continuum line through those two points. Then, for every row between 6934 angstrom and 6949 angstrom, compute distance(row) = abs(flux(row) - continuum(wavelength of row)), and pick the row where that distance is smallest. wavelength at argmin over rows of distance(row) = 6940.0 angstrom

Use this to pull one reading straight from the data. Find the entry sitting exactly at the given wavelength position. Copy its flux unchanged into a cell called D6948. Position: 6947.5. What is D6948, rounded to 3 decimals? 1.440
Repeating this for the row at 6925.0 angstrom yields 1.876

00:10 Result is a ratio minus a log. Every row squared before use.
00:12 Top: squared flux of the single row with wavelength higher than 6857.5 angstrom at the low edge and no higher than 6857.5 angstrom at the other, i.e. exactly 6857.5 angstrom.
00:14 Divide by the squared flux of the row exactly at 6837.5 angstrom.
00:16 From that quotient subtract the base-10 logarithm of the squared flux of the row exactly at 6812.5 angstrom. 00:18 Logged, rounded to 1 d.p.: 0.4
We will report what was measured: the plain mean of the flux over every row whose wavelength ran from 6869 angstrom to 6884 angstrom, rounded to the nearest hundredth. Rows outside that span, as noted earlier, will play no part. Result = 1.60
